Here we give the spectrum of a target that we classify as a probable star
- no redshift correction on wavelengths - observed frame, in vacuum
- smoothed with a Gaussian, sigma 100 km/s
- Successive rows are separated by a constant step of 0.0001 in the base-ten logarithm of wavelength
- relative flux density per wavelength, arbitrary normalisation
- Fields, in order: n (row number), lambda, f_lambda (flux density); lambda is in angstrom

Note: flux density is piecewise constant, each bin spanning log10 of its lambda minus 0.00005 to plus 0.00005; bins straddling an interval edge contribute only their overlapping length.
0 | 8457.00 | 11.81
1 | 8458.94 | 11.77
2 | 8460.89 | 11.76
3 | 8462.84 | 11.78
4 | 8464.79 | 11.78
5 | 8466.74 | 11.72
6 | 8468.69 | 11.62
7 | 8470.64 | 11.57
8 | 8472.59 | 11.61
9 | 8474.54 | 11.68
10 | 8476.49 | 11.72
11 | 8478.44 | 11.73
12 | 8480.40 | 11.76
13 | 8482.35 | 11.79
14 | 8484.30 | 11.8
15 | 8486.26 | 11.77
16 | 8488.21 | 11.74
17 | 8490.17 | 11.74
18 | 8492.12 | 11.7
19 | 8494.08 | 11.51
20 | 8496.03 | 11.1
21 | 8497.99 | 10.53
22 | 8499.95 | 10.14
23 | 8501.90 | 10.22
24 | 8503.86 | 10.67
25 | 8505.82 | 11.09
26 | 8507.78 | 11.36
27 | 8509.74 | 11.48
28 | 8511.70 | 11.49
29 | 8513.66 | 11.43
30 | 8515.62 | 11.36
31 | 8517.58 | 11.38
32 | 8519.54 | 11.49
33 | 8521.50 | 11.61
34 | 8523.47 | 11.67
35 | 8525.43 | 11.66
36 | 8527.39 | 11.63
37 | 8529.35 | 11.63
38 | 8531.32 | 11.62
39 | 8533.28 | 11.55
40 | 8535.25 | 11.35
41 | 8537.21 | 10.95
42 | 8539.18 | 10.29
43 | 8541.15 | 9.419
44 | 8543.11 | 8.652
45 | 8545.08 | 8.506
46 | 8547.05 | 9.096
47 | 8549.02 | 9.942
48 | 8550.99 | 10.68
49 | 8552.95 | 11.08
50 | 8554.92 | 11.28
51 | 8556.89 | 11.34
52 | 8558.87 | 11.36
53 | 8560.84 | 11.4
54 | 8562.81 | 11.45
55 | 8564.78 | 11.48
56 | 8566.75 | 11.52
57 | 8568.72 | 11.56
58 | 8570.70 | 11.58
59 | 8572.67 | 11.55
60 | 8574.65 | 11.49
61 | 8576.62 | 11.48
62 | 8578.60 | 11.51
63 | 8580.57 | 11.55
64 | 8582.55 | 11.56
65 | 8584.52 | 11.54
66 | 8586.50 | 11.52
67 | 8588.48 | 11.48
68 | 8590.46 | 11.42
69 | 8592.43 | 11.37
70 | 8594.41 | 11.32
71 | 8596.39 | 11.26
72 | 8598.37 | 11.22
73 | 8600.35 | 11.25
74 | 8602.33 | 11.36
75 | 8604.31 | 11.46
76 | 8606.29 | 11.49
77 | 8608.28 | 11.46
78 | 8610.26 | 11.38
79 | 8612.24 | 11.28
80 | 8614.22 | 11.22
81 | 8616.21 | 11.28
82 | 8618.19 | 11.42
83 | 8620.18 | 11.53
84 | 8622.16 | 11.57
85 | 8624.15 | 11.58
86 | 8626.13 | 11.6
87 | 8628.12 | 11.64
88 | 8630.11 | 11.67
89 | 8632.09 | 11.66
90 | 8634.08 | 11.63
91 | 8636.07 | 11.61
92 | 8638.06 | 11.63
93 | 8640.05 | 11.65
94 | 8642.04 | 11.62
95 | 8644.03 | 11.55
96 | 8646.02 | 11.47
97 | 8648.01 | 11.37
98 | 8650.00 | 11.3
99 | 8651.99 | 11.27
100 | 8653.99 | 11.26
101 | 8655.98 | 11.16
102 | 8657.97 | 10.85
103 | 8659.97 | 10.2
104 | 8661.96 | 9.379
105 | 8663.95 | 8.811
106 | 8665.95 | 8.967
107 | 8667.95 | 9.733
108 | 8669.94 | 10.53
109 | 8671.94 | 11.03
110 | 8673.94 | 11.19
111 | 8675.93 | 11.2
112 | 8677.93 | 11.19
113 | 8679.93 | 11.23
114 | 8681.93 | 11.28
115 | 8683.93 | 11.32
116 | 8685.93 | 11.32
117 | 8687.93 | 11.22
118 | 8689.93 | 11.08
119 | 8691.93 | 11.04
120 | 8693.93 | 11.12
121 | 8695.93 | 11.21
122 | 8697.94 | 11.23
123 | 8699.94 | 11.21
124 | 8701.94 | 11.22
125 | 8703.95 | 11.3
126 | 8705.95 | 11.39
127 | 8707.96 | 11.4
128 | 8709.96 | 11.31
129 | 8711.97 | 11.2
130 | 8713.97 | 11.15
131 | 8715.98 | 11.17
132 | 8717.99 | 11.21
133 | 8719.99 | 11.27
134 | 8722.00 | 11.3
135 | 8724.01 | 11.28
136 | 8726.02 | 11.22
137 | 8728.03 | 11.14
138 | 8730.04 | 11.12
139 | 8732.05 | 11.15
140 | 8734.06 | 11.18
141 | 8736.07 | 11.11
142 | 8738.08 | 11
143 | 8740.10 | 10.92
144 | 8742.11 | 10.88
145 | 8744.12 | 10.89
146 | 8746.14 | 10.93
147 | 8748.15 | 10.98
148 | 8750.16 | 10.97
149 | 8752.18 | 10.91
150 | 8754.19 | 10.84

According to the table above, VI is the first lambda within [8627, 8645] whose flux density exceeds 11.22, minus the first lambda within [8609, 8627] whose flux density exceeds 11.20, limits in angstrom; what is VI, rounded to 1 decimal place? 17.9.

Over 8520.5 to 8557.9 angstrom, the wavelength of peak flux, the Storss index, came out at 8523.47 angstrom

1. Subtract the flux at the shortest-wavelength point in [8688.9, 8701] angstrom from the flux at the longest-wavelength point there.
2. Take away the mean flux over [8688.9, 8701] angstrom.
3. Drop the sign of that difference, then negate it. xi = -11.0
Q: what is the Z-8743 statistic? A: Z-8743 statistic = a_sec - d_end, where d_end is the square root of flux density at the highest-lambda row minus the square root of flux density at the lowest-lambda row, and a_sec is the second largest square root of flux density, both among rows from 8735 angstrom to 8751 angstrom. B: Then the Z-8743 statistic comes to 3.34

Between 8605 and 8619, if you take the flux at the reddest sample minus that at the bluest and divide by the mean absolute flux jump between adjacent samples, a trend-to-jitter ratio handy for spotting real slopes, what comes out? -1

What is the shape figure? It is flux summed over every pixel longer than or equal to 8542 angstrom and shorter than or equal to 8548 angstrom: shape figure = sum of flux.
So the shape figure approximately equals 26.3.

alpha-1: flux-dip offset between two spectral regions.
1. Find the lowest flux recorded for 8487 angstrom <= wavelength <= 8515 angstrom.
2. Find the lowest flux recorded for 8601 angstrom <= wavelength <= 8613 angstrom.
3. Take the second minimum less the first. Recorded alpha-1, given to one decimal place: 1.1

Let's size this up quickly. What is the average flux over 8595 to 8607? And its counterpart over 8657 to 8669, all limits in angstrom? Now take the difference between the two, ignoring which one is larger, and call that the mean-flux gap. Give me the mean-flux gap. 1.7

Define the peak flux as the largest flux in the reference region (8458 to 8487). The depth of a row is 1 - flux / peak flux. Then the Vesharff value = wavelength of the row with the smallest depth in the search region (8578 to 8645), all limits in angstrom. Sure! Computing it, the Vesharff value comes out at 8630.11 angstrom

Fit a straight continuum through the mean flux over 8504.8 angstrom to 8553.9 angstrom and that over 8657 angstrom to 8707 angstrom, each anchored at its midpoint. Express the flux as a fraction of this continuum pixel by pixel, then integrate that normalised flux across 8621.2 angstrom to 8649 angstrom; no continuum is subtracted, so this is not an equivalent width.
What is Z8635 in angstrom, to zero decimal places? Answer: 30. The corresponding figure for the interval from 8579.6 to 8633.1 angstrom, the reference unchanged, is 56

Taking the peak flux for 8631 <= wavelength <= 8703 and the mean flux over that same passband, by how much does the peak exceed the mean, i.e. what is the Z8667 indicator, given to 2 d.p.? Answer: 0.64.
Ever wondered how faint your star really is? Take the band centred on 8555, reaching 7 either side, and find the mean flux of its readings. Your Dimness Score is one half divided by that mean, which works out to 0.0454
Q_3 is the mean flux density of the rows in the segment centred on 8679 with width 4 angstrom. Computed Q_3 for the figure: 11.2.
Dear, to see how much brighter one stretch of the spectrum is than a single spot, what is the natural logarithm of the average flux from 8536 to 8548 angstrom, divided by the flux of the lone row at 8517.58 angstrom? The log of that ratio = -0.18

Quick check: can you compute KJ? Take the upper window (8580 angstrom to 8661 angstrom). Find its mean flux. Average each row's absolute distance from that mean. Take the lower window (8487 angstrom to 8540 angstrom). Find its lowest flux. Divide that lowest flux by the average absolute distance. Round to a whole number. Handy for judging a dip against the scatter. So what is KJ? 58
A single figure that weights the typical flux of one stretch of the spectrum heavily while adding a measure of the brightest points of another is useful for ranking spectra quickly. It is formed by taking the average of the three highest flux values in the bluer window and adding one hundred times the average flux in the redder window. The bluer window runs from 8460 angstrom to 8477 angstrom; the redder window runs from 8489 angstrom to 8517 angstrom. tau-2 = 1125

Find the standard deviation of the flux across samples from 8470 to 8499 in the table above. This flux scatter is 0.3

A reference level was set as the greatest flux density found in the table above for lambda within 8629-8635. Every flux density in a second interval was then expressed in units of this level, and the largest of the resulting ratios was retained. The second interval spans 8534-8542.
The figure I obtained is 0.973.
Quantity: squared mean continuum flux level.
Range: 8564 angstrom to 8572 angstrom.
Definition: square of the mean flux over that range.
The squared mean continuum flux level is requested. 133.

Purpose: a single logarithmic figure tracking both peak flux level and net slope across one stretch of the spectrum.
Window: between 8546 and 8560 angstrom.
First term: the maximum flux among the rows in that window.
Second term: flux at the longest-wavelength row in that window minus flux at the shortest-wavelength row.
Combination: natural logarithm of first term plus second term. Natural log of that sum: 2.61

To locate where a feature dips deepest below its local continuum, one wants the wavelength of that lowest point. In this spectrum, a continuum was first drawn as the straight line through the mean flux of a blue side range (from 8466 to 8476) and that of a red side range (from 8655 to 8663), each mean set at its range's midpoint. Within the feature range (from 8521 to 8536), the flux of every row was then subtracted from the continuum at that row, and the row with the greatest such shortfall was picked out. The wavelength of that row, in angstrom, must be 8535.25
